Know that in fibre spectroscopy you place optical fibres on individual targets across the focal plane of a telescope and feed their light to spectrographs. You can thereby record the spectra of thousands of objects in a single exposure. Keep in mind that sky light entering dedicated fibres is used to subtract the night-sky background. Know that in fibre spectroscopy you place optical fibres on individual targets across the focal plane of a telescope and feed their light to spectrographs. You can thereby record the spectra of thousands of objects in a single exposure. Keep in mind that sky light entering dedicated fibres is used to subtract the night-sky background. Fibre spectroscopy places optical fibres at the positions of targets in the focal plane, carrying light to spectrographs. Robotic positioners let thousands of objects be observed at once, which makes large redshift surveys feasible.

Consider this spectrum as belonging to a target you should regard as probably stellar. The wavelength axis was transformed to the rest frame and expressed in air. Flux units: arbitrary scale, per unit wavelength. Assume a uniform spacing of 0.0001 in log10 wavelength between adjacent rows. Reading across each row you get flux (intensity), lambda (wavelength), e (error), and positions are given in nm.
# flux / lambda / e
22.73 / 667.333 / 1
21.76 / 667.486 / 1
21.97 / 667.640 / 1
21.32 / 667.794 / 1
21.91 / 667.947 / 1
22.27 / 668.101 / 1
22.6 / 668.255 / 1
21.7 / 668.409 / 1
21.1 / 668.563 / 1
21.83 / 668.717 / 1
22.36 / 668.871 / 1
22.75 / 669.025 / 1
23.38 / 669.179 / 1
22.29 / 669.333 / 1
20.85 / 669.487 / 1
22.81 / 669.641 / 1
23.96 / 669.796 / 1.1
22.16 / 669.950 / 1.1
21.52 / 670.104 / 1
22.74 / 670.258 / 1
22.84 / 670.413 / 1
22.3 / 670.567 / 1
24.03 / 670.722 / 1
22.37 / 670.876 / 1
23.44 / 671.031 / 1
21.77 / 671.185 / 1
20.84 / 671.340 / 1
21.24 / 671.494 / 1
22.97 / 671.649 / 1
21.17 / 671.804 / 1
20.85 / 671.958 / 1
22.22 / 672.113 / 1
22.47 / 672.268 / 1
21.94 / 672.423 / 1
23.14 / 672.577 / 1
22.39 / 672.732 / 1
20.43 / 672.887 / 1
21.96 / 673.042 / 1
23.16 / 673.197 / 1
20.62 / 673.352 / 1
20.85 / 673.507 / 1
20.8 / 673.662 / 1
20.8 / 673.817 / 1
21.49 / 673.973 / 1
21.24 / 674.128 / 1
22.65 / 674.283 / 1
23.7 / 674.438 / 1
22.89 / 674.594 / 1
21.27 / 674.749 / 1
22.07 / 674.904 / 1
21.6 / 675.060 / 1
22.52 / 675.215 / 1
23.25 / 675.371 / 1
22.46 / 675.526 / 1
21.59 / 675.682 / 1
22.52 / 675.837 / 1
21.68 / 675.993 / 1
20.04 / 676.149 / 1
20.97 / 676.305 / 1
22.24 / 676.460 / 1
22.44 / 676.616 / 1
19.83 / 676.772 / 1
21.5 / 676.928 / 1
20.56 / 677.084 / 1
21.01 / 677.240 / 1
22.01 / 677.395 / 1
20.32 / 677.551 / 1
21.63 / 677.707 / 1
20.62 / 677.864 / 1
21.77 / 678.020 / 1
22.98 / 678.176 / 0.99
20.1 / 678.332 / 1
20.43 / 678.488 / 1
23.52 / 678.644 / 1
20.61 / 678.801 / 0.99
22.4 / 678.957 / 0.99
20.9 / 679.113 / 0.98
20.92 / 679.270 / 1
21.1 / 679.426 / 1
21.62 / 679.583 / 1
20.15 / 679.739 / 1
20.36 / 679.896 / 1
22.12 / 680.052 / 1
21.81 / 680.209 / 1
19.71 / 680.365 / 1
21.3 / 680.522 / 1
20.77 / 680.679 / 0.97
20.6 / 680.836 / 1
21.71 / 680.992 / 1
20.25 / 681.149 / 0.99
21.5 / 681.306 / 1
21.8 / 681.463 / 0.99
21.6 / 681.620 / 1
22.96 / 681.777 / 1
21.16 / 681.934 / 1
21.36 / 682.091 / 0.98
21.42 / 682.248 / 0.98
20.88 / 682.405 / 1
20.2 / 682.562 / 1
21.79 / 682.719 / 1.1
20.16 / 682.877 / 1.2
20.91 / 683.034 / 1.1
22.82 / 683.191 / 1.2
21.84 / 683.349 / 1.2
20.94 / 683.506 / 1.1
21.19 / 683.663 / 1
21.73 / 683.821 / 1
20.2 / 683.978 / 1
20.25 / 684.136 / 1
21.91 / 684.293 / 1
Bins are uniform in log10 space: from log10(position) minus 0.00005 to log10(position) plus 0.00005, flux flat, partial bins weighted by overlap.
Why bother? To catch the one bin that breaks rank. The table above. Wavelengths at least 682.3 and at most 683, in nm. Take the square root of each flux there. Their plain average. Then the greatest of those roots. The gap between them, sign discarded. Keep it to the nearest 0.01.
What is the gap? 0.11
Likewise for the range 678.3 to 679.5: 0.24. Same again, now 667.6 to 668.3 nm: 0.06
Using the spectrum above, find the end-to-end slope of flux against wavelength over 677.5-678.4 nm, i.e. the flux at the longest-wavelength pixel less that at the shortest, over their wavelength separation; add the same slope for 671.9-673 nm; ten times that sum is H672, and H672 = -7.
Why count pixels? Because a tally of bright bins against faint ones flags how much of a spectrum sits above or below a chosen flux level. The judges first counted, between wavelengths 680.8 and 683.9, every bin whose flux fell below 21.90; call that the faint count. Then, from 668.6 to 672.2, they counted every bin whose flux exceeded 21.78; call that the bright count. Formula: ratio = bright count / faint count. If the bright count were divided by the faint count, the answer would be 0.89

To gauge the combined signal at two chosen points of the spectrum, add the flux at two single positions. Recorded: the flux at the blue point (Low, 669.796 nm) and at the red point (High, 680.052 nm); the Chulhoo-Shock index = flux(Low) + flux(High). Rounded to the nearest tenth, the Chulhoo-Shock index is 46.1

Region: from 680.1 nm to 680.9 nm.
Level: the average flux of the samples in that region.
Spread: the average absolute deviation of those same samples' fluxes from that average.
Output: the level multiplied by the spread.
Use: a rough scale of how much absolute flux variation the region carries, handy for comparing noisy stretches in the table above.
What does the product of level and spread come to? 12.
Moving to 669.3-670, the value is 17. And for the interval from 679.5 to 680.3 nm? 16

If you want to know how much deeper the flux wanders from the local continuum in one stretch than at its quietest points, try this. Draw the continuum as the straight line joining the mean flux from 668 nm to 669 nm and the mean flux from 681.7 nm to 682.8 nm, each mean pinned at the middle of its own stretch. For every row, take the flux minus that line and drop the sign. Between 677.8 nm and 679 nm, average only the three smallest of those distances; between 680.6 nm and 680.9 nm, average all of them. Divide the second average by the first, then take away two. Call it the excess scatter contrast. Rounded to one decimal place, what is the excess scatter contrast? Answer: -0.8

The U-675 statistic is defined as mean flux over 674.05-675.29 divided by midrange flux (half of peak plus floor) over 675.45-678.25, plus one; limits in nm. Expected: 2.04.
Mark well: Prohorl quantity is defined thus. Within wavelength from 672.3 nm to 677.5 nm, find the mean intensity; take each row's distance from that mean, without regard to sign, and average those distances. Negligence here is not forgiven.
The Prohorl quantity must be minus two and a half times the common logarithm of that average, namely 0.2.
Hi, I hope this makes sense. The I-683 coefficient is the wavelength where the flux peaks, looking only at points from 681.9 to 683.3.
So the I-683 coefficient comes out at 683.191 nm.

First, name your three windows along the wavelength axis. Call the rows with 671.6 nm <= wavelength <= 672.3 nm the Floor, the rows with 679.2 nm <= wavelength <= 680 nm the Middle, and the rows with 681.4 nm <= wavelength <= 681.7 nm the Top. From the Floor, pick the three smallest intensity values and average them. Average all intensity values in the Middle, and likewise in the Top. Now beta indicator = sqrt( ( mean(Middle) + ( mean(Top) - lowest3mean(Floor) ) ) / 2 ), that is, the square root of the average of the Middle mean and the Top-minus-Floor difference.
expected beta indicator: 3.25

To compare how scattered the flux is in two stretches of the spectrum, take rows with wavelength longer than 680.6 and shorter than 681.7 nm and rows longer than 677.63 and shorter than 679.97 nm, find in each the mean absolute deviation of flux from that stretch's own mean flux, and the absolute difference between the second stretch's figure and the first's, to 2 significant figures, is 0.29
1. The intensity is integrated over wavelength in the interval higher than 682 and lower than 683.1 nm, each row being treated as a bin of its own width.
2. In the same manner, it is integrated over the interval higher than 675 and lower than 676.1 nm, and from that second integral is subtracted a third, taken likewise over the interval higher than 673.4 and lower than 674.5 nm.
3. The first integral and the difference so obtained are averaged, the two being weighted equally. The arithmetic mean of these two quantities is 11.9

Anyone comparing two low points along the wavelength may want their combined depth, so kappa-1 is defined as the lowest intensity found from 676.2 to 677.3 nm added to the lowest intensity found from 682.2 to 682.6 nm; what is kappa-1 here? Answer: 40.0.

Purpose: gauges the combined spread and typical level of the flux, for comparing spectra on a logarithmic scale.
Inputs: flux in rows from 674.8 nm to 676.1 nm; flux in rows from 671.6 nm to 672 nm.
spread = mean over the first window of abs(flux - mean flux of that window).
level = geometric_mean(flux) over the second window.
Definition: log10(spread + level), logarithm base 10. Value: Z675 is 1.34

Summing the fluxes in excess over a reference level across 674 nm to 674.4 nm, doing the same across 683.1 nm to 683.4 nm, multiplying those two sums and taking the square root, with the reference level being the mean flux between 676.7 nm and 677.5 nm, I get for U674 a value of 2.3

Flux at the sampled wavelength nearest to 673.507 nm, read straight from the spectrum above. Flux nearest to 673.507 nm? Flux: 20.85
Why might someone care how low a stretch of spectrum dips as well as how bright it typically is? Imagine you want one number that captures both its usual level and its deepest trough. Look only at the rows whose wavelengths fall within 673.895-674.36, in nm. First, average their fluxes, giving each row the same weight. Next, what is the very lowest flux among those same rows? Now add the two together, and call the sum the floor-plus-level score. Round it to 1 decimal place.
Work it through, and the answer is 43.0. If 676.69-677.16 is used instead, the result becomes 40.5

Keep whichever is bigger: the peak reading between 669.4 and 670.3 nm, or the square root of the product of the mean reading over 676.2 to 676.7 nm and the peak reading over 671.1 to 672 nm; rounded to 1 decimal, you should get 24.0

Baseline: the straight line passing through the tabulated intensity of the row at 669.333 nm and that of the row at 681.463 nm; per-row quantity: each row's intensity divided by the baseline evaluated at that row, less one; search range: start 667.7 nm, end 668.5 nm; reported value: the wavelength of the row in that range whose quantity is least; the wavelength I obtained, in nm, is 667.794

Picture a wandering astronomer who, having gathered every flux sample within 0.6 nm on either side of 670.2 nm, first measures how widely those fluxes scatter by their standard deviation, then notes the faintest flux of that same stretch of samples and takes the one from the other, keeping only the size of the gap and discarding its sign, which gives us 20.7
